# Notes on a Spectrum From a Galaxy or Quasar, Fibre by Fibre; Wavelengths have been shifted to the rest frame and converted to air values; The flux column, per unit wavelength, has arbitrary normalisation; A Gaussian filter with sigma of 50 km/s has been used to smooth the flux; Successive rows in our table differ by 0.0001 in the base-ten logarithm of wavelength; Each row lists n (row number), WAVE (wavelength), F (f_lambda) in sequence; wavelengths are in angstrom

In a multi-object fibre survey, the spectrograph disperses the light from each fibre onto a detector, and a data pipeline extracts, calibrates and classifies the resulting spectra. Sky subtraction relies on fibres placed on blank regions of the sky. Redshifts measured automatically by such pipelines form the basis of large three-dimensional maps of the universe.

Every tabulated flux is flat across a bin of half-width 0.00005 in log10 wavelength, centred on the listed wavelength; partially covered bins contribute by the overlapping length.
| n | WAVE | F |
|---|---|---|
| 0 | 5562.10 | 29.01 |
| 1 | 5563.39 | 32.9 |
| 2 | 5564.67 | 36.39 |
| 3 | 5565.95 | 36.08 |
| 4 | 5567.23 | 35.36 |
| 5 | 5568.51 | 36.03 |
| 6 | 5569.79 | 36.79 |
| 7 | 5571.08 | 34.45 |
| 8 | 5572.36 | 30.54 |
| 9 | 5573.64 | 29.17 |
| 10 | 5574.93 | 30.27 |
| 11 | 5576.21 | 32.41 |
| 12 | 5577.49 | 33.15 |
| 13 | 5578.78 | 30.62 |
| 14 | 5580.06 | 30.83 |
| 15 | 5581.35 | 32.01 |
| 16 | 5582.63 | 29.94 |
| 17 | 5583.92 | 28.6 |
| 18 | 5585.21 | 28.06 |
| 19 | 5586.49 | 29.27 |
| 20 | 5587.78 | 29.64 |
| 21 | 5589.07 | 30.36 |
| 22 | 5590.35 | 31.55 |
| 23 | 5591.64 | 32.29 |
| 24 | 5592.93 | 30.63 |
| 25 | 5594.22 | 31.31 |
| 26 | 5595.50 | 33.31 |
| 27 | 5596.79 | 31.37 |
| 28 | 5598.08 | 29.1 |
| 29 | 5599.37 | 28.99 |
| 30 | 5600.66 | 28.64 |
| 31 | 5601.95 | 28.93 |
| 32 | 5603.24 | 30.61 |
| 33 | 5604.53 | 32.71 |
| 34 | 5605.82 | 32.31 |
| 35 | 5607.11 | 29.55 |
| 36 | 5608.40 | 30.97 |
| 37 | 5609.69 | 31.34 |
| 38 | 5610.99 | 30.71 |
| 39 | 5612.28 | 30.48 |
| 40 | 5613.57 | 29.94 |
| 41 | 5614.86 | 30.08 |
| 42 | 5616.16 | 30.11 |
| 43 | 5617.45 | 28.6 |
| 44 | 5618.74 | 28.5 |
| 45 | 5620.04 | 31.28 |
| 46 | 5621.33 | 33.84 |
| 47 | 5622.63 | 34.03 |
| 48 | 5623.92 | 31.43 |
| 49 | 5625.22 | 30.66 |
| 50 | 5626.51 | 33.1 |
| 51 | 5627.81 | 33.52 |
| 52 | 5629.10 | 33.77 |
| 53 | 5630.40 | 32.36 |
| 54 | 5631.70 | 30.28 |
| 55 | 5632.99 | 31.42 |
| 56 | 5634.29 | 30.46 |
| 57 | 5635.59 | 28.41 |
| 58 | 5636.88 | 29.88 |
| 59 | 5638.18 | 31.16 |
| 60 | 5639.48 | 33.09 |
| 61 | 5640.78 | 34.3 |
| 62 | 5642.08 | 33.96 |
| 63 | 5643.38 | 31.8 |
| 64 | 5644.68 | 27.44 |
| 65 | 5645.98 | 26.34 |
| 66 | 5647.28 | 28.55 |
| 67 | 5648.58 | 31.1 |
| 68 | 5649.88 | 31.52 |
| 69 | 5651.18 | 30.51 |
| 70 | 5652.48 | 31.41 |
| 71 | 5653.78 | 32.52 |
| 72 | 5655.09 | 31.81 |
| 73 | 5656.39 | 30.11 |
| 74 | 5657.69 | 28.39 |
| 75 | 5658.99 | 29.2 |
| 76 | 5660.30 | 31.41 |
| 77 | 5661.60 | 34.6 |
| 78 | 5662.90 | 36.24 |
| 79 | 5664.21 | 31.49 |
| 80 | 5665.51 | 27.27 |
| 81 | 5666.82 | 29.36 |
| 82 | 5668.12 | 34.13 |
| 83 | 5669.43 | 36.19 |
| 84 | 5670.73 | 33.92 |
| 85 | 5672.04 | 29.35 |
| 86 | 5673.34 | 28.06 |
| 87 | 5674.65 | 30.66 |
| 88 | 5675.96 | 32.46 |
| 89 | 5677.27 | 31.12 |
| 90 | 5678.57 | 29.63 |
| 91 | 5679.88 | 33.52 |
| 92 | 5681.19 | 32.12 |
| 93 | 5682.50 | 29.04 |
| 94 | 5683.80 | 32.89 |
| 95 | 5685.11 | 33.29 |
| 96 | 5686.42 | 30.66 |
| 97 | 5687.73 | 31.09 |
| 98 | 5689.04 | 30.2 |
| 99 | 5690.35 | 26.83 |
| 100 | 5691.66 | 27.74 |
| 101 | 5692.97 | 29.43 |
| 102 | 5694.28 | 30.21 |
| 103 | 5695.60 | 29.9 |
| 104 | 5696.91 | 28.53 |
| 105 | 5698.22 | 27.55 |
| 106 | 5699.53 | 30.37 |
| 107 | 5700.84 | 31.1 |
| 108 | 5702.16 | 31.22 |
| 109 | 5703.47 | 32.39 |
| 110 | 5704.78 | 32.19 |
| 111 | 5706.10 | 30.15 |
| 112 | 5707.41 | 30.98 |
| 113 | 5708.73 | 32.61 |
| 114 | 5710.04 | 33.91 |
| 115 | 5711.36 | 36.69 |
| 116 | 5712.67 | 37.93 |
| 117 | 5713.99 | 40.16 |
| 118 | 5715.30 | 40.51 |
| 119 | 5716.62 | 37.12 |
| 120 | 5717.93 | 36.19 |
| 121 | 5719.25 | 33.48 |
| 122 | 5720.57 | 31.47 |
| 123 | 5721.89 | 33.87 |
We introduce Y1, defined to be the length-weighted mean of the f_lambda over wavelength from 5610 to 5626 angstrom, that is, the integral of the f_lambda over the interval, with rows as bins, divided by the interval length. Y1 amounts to 30.8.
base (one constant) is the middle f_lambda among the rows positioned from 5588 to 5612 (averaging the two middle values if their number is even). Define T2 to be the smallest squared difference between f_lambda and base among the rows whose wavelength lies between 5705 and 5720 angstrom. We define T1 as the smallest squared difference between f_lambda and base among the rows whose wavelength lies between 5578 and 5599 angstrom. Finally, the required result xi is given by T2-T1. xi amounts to 0.02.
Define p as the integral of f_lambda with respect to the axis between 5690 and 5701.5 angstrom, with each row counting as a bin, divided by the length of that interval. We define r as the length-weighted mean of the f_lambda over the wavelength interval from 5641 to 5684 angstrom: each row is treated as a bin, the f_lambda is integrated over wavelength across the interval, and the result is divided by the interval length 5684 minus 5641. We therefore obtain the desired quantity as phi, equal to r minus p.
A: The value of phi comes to 2.0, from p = 29.1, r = 31.2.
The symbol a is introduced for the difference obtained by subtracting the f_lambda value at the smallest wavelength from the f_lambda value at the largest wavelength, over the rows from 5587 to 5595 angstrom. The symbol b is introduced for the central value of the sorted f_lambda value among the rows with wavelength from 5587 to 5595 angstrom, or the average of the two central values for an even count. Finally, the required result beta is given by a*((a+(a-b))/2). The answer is -23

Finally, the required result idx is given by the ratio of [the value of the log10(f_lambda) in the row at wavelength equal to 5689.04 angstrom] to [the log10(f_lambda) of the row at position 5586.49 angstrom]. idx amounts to 1.009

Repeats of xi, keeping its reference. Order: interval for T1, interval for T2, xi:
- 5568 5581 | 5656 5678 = 0.03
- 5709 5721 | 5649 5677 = -0.36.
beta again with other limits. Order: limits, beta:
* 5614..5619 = 26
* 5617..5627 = -50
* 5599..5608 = -8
